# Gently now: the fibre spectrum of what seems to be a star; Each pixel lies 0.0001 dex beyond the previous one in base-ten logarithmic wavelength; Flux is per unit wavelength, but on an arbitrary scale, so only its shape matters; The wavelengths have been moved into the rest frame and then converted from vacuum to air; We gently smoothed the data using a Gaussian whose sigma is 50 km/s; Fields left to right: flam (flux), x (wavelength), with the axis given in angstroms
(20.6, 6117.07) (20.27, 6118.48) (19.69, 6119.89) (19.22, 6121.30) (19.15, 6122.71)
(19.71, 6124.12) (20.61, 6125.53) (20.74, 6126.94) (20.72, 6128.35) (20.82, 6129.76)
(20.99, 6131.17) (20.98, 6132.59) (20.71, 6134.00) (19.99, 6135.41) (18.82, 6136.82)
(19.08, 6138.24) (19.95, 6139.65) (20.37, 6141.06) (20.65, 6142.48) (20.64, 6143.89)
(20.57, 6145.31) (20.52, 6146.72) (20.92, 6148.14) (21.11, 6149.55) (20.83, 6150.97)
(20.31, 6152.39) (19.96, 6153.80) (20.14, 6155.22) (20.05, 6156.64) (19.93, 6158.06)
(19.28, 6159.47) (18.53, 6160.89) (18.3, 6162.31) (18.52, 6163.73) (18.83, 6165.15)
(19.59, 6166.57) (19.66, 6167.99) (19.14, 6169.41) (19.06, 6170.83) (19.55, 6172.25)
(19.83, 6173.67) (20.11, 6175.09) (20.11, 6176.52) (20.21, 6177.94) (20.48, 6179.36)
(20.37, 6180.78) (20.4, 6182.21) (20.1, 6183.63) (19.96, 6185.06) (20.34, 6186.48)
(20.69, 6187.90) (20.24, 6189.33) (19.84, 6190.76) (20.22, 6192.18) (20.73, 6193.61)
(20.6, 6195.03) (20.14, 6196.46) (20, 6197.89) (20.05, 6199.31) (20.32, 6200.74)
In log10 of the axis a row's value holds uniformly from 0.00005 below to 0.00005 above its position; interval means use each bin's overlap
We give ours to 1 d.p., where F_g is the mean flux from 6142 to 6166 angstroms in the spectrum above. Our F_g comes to 19.9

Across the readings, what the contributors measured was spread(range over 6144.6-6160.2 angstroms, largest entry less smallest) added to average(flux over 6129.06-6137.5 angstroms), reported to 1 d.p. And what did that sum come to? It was 22.2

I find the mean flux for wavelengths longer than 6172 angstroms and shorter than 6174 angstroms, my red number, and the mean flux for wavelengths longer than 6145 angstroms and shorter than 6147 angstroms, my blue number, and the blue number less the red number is 0.9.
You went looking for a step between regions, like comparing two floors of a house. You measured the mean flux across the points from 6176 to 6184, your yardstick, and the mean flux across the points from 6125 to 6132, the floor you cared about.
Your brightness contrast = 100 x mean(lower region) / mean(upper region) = 102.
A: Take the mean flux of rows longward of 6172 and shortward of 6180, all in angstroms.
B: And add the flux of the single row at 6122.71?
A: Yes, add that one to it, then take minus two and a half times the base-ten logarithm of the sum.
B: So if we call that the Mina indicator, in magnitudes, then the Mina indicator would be -3.98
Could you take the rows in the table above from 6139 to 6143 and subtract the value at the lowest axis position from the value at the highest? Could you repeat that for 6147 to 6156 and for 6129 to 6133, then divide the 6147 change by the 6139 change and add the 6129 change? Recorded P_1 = -1.0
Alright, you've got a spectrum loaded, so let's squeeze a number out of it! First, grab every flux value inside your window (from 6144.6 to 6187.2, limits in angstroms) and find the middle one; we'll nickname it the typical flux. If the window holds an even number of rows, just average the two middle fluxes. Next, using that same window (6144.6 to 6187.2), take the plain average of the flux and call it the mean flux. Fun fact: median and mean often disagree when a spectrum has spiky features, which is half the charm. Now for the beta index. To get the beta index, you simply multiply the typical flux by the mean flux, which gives 399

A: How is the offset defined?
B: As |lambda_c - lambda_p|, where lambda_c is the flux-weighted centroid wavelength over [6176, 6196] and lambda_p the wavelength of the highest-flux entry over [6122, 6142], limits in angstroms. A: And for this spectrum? 54.6 angstroms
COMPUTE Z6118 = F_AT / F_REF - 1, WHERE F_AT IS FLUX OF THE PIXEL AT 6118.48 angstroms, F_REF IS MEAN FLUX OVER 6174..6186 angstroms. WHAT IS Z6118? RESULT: 0.003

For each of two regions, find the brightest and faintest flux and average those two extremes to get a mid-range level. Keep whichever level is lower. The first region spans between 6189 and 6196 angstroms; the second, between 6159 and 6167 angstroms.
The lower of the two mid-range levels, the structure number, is 18.9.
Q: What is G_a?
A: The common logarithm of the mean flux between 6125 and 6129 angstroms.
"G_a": 1.32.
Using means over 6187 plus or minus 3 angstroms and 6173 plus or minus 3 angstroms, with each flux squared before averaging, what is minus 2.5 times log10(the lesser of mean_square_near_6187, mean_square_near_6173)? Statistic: -6.47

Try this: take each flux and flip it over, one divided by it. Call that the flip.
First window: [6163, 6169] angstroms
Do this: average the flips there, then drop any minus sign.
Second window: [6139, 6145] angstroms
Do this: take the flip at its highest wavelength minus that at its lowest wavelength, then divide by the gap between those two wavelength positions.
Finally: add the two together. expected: 0.0519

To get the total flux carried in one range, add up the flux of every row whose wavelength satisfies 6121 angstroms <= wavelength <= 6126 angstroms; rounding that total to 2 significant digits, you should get 79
